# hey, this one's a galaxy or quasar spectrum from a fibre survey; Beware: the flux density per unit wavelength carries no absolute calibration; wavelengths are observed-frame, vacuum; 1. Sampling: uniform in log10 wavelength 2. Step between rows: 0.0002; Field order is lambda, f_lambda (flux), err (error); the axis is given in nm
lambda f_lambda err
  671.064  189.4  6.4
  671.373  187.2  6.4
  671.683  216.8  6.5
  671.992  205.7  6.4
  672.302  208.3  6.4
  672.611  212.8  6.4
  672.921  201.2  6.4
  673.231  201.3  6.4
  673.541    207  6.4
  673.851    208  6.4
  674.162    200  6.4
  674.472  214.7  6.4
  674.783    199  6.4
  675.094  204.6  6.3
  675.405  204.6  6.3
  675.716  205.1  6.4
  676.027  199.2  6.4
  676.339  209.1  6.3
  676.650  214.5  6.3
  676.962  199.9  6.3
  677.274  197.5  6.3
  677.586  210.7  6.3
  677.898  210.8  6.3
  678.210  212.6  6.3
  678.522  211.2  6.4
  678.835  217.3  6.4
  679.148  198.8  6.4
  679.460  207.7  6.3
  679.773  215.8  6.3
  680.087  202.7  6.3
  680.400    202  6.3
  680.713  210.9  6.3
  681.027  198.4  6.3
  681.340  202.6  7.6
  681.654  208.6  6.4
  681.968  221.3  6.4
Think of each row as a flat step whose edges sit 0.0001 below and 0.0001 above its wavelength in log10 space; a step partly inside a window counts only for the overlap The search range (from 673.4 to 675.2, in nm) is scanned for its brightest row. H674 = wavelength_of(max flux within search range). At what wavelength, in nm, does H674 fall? 674.472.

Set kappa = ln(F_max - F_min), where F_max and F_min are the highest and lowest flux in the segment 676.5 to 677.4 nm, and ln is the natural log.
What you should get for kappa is 2.8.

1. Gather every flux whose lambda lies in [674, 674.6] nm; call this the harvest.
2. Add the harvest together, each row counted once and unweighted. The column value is 415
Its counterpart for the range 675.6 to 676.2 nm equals 404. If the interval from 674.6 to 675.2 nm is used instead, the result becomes 404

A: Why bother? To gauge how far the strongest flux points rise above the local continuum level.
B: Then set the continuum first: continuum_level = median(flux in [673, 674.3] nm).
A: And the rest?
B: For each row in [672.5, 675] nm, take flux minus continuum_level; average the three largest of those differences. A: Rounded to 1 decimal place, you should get 7.7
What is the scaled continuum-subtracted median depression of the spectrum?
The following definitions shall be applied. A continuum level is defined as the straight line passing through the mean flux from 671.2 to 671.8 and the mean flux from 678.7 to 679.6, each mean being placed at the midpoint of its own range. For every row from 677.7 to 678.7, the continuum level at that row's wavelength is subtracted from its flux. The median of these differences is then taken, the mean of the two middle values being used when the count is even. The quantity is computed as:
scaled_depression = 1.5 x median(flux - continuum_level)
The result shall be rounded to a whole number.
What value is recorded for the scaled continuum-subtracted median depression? 6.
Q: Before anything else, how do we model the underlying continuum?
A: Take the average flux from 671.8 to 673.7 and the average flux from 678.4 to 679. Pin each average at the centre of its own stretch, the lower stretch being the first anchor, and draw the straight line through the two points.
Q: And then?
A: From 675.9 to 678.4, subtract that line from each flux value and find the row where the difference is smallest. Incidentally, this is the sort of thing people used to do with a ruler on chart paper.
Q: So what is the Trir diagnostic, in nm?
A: 677.274 nm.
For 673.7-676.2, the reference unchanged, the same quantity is 676.027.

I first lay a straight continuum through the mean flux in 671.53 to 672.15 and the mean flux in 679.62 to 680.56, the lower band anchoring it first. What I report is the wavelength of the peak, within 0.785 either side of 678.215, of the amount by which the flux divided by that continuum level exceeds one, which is 678.835 nm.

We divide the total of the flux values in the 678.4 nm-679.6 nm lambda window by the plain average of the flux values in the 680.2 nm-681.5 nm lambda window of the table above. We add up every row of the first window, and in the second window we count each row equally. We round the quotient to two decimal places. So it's 4.10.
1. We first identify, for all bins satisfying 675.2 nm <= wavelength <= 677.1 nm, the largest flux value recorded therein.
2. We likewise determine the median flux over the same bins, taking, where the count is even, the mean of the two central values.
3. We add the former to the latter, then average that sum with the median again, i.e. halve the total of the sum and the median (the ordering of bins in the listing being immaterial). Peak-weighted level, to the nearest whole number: 312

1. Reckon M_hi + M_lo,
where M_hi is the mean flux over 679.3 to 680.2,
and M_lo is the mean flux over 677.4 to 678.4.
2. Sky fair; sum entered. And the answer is 420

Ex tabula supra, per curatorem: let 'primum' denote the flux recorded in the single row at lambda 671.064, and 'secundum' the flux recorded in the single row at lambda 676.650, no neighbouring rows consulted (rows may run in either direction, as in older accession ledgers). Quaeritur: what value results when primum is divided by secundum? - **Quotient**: 0.883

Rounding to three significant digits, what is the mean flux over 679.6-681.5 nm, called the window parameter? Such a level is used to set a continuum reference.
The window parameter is 205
